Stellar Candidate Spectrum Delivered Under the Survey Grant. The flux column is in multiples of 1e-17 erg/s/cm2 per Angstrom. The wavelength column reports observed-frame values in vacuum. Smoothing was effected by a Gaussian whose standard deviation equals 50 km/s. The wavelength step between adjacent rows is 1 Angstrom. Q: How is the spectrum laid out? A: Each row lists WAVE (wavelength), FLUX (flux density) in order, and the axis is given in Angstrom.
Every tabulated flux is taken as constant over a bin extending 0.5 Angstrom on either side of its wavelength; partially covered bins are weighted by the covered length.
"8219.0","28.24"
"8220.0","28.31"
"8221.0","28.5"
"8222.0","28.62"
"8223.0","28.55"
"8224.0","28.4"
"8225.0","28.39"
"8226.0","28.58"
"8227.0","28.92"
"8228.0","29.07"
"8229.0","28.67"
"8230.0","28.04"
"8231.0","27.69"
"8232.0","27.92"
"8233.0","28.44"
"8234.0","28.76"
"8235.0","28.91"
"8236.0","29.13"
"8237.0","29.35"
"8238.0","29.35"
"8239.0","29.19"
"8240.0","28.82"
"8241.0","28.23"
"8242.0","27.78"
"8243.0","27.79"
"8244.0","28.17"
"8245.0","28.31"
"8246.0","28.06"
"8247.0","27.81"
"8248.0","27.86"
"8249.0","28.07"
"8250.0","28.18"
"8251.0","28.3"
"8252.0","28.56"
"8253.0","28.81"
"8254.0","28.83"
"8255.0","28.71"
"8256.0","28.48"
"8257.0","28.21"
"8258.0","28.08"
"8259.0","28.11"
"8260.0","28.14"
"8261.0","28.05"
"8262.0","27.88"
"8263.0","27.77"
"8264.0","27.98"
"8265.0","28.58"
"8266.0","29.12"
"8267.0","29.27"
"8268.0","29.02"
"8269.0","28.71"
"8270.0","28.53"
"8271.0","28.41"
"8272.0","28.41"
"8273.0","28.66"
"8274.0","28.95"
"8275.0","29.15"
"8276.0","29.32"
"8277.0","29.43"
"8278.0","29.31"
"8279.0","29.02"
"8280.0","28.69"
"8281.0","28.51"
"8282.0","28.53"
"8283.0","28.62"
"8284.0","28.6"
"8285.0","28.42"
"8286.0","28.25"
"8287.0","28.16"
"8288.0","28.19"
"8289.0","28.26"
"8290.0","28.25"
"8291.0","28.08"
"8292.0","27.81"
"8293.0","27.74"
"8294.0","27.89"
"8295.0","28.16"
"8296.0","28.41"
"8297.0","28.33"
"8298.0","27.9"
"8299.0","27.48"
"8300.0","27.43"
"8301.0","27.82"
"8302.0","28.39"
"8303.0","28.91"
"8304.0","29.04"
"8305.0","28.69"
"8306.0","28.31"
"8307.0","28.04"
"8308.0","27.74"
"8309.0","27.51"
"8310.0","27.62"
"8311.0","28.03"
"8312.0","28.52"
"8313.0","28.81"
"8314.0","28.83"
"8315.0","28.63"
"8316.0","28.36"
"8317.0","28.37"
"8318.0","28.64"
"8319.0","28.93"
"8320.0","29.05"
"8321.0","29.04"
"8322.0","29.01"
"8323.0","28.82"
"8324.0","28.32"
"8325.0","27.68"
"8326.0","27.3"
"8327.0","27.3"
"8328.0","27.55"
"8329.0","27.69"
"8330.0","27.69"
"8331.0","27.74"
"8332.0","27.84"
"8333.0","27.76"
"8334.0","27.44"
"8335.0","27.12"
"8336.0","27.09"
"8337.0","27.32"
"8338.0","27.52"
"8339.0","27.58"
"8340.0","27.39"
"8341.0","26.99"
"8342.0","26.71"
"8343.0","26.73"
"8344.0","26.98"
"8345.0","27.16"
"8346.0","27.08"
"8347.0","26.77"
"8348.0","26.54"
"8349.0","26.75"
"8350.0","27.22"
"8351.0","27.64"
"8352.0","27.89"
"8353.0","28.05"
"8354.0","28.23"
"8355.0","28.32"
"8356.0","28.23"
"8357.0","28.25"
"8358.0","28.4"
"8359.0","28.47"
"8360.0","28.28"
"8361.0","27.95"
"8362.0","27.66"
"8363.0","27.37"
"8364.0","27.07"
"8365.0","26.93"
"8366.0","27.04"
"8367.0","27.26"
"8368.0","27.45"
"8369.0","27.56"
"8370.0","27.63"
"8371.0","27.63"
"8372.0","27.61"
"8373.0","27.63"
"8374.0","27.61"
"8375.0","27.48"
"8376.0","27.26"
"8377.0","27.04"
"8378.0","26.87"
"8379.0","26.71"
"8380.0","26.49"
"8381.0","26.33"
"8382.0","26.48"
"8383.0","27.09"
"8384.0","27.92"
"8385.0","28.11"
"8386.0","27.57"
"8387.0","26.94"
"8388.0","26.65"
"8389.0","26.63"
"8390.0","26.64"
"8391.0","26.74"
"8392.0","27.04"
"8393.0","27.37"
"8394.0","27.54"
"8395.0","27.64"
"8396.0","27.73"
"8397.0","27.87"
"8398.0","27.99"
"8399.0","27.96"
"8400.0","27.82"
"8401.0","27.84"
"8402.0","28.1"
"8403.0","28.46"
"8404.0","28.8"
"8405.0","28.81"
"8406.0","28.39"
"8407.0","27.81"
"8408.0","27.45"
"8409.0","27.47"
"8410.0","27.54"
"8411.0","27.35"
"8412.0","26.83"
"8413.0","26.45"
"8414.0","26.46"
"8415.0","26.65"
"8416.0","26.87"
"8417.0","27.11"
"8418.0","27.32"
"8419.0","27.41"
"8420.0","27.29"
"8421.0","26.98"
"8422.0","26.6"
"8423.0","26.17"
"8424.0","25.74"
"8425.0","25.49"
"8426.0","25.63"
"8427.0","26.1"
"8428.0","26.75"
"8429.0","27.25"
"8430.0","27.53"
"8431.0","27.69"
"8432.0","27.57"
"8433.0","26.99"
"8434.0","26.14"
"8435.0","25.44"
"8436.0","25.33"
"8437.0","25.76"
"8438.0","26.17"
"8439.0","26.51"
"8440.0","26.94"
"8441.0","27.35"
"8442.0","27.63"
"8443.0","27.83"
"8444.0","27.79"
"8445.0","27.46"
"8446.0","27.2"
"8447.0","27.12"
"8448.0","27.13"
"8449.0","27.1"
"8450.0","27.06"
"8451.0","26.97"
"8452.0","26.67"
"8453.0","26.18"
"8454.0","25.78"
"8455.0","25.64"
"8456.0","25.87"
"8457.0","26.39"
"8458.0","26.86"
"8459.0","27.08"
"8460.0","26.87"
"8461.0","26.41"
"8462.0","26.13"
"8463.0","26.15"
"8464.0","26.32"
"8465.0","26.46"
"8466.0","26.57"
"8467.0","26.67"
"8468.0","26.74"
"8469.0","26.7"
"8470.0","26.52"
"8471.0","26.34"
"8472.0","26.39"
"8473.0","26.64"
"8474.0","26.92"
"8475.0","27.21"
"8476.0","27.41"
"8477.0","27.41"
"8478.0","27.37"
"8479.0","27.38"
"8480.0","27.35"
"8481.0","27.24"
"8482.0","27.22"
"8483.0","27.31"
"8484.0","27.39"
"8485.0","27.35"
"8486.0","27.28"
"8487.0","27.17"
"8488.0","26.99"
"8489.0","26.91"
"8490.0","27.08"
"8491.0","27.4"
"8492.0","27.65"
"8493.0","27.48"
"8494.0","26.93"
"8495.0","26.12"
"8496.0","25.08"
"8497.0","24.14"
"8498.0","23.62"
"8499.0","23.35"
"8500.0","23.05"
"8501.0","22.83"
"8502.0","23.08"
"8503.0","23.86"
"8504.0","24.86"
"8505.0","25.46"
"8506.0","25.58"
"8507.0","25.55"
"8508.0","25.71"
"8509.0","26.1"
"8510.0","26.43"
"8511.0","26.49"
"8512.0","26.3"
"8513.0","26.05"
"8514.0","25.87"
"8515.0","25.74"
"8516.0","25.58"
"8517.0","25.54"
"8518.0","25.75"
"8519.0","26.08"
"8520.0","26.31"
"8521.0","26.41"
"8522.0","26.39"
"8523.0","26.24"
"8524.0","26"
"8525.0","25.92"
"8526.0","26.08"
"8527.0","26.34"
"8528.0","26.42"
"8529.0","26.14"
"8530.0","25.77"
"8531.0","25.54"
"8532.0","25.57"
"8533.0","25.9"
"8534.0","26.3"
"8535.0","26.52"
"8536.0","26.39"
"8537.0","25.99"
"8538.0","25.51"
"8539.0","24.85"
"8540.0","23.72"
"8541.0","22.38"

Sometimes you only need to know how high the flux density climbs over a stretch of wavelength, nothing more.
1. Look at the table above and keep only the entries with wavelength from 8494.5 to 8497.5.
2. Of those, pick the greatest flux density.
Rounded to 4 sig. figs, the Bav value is 26.12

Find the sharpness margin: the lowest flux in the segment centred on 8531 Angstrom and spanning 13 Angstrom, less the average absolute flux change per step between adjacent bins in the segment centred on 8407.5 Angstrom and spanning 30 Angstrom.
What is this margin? 25.3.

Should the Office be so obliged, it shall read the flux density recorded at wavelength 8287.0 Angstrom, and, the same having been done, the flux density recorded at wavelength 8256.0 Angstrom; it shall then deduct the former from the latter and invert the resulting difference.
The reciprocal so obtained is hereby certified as 3.1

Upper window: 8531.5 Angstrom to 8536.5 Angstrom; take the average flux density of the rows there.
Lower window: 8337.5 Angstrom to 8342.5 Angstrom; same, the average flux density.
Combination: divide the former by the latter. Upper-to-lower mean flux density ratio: 0.960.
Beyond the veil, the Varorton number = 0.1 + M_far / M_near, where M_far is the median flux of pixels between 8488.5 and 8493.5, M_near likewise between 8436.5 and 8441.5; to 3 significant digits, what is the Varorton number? 1.13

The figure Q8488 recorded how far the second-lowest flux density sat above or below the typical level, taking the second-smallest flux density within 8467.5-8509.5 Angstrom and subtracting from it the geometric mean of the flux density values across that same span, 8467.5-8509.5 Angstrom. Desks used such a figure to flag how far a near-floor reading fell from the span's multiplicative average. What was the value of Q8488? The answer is -3.1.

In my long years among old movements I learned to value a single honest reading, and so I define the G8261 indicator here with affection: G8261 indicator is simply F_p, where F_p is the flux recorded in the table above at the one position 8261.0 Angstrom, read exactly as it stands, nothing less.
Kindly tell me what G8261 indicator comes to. 28.05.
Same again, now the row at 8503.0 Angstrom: 23.86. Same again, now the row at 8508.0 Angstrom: 25.71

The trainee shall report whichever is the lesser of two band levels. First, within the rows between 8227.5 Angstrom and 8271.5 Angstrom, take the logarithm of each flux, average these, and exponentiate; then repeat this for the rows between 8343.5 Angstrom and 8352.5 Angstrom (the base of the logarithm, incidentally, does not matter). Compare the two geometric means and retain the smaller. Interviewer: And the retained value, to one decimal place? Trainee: 27.1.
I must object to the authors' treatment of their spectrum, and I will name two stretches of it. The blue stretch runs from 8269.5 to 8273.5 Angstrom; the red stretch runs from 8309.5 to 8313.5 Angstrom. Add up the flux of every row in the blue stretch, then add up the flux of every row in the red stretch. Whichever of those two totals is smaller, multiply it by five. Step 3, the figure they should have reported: 565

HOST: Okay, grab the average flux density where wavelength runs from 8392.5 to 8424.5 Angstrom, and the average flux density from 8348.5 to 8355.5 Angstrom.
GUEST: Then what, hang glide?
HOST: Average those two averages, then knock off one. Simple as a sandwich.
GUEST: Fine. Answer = 26.6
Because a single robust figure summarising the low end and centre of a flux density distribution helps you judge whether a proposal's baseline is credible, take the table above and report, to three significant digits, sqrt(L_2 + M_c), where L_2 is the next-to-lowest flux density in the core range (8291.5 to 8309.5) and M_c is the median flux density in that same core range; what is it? 7.45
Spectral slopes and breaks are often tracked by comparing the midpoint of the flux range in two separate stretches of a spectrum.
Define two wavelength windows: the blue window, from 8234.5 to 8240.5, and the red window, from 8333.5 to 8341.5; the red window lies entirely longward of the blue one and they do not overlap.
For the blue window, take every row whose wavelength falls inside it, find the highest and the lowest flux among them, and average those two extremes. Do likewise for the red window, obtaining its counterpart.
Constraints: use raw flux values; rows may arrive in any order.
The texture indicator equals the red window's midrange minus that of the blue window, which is -1.8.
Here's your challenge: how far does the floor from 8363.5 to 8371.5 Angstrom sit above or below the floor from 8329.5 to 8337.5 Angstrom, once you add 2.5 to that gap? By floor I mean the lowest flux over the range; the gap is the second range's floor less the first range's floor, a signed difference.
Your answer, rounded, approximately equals 2.3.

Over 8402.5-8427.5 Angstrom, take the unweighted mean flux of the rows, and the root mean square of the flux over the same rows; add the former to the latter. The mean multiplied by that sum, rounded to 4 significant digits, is 1468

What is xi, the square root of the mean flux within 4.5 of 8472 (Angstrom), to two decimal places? 5.17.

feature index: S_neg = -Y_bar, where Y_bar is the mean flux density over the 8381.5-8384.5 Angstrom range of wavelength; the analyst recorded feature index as -27.2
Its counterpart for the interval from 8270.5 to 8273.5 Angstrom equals -28.5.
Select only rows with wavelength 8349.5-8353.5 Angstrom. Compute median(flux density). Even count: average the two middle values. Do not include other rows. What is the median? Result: 27.8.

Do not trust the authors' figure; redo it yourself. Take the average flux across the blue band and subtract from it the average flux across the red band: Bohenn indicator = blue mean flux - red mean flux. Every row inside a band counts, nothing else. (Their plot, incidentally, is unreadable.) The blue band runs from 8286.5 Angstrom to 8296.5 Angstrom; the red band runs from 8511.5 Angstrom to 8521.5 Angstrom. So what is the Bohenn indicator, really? 2.1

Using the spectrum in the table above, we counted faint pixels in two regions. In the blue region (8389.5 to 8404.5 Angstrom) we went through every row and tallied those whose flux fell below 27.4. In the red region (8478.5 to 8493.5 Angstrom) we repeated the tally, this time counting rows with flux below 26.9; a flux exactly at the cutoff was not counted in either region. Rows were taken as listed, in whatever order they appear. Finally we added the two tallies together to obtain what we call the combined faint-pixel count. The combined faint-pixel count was 4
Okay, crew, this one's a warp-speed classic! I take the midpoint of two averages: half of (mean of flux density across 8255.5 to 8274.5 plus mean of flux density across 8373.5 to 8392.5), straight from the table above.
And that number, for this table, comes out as 27.74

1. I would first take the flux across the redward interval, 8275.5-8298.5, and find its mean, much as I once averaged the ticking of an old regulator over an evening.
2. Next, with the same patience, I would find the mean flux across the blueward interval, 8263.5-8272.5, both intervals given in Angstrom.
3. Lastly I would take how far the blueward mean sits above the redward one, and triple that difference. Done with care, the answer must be 0.7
